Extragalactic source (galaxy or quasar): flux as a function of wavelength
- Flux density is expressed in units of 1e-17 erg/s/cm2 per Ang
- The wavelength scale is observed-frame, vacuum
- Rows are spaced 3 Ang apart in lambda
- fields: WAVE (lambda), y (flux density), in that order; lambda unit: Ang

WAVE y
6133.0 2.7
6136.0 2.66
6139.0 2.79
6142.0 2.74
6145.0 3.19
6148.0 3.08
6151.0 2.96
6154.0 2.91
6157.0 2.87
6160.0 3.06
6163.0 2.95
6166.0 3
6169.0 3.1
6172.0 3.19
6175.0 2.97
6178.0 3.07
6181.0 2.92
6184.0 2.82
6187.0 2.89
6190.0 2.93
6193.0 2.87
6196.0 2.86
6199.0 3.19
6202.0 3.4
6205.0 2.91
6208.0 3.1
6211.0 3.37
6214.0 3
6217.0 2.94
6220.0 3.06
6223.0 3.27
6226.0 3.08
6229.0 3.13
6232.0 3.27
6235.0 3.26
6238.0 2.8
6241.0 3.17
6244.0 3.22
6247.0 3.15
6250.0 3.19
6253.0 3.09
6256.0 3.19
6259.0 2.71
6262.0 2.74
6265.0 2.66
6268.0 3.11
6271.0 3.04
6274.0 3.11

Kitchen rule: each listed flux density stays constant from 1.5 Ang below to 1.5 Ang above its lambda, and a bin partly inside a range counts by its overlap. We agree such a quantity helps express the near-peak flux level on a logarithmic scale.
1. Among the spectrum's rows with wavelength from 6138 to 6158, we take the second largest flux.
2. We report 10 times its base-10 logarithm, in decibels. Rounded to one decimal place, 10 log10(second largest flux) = 4.9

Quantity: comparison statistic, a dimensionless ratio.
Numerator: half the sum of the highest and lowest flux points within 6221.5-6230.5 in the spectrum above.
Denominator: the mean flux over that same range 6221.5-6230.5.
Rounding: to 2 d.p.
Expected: 1.00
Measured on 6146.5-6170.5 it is 1.00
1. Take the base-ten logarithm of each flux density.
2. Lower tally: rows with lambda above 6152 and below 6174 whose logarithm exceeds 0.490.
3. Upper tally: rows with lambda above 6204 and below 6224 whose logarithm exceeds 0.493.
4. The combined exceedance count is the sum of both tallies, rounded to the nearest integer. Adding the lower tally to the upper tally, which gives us 4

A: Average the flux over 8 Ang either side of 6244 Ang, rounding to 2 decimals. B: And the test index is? 3.11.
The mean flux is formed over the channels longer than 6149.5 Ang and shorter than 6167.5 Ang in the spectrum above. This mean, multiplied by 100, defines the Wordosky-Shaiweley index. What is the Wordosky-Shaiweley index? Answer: 296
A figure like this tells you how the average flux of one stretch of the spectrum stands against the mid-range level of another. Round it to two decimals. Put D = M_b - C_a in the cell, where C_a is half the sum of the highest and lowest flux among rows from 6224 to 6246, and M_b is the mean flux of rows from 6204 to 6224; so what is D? 0.06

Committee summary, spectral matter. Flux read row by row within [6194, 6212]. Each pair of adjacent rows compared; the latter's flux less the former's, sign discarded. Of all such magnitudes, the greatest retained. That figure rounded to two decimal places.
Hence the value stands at 0.49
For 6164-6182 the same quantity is 0.22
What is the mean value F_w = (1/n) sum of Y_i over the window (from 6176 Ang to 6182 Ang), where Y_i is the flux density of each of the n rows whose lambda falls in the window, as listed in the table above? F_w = 3.00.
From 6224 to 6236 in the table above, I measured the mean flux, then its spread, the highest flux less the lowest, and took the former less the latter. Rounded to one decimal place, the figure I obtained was 3.0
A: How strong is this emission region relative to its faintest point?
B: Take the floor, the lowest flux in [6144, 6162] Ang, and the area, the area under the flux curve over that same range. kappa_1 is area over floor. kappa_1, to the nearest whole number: 19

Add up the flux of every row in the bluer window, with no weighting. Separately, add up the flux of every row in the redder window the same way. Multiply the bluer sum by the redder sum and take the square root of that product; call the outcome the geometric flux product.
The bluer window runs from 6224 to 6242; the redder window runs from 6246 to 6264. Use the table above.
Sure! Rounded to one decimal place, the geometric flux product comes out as 18.4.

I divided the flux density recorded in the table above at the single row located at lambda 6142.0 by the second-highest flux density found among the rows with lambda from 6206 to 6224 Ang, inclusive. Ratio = 0.84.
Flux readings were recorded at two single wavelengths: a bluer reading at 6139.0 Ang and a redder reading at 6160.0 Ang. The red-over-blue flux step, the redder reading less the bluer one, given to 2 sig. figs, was 0.27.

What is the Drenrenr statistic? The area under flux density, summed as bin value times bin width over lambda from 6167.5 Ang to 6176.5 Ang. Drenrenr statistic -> 27.8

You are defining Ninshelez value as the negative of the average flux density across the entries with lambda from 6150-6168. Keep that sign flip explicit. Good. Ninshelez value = -2.96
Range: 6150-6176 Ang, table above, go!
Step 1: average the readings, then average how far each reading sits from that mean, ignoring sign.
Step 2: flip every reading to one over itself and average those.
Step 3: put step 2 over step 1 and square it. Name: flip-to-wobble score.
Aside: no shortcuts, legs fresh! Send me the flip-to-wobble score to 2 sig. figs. 19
